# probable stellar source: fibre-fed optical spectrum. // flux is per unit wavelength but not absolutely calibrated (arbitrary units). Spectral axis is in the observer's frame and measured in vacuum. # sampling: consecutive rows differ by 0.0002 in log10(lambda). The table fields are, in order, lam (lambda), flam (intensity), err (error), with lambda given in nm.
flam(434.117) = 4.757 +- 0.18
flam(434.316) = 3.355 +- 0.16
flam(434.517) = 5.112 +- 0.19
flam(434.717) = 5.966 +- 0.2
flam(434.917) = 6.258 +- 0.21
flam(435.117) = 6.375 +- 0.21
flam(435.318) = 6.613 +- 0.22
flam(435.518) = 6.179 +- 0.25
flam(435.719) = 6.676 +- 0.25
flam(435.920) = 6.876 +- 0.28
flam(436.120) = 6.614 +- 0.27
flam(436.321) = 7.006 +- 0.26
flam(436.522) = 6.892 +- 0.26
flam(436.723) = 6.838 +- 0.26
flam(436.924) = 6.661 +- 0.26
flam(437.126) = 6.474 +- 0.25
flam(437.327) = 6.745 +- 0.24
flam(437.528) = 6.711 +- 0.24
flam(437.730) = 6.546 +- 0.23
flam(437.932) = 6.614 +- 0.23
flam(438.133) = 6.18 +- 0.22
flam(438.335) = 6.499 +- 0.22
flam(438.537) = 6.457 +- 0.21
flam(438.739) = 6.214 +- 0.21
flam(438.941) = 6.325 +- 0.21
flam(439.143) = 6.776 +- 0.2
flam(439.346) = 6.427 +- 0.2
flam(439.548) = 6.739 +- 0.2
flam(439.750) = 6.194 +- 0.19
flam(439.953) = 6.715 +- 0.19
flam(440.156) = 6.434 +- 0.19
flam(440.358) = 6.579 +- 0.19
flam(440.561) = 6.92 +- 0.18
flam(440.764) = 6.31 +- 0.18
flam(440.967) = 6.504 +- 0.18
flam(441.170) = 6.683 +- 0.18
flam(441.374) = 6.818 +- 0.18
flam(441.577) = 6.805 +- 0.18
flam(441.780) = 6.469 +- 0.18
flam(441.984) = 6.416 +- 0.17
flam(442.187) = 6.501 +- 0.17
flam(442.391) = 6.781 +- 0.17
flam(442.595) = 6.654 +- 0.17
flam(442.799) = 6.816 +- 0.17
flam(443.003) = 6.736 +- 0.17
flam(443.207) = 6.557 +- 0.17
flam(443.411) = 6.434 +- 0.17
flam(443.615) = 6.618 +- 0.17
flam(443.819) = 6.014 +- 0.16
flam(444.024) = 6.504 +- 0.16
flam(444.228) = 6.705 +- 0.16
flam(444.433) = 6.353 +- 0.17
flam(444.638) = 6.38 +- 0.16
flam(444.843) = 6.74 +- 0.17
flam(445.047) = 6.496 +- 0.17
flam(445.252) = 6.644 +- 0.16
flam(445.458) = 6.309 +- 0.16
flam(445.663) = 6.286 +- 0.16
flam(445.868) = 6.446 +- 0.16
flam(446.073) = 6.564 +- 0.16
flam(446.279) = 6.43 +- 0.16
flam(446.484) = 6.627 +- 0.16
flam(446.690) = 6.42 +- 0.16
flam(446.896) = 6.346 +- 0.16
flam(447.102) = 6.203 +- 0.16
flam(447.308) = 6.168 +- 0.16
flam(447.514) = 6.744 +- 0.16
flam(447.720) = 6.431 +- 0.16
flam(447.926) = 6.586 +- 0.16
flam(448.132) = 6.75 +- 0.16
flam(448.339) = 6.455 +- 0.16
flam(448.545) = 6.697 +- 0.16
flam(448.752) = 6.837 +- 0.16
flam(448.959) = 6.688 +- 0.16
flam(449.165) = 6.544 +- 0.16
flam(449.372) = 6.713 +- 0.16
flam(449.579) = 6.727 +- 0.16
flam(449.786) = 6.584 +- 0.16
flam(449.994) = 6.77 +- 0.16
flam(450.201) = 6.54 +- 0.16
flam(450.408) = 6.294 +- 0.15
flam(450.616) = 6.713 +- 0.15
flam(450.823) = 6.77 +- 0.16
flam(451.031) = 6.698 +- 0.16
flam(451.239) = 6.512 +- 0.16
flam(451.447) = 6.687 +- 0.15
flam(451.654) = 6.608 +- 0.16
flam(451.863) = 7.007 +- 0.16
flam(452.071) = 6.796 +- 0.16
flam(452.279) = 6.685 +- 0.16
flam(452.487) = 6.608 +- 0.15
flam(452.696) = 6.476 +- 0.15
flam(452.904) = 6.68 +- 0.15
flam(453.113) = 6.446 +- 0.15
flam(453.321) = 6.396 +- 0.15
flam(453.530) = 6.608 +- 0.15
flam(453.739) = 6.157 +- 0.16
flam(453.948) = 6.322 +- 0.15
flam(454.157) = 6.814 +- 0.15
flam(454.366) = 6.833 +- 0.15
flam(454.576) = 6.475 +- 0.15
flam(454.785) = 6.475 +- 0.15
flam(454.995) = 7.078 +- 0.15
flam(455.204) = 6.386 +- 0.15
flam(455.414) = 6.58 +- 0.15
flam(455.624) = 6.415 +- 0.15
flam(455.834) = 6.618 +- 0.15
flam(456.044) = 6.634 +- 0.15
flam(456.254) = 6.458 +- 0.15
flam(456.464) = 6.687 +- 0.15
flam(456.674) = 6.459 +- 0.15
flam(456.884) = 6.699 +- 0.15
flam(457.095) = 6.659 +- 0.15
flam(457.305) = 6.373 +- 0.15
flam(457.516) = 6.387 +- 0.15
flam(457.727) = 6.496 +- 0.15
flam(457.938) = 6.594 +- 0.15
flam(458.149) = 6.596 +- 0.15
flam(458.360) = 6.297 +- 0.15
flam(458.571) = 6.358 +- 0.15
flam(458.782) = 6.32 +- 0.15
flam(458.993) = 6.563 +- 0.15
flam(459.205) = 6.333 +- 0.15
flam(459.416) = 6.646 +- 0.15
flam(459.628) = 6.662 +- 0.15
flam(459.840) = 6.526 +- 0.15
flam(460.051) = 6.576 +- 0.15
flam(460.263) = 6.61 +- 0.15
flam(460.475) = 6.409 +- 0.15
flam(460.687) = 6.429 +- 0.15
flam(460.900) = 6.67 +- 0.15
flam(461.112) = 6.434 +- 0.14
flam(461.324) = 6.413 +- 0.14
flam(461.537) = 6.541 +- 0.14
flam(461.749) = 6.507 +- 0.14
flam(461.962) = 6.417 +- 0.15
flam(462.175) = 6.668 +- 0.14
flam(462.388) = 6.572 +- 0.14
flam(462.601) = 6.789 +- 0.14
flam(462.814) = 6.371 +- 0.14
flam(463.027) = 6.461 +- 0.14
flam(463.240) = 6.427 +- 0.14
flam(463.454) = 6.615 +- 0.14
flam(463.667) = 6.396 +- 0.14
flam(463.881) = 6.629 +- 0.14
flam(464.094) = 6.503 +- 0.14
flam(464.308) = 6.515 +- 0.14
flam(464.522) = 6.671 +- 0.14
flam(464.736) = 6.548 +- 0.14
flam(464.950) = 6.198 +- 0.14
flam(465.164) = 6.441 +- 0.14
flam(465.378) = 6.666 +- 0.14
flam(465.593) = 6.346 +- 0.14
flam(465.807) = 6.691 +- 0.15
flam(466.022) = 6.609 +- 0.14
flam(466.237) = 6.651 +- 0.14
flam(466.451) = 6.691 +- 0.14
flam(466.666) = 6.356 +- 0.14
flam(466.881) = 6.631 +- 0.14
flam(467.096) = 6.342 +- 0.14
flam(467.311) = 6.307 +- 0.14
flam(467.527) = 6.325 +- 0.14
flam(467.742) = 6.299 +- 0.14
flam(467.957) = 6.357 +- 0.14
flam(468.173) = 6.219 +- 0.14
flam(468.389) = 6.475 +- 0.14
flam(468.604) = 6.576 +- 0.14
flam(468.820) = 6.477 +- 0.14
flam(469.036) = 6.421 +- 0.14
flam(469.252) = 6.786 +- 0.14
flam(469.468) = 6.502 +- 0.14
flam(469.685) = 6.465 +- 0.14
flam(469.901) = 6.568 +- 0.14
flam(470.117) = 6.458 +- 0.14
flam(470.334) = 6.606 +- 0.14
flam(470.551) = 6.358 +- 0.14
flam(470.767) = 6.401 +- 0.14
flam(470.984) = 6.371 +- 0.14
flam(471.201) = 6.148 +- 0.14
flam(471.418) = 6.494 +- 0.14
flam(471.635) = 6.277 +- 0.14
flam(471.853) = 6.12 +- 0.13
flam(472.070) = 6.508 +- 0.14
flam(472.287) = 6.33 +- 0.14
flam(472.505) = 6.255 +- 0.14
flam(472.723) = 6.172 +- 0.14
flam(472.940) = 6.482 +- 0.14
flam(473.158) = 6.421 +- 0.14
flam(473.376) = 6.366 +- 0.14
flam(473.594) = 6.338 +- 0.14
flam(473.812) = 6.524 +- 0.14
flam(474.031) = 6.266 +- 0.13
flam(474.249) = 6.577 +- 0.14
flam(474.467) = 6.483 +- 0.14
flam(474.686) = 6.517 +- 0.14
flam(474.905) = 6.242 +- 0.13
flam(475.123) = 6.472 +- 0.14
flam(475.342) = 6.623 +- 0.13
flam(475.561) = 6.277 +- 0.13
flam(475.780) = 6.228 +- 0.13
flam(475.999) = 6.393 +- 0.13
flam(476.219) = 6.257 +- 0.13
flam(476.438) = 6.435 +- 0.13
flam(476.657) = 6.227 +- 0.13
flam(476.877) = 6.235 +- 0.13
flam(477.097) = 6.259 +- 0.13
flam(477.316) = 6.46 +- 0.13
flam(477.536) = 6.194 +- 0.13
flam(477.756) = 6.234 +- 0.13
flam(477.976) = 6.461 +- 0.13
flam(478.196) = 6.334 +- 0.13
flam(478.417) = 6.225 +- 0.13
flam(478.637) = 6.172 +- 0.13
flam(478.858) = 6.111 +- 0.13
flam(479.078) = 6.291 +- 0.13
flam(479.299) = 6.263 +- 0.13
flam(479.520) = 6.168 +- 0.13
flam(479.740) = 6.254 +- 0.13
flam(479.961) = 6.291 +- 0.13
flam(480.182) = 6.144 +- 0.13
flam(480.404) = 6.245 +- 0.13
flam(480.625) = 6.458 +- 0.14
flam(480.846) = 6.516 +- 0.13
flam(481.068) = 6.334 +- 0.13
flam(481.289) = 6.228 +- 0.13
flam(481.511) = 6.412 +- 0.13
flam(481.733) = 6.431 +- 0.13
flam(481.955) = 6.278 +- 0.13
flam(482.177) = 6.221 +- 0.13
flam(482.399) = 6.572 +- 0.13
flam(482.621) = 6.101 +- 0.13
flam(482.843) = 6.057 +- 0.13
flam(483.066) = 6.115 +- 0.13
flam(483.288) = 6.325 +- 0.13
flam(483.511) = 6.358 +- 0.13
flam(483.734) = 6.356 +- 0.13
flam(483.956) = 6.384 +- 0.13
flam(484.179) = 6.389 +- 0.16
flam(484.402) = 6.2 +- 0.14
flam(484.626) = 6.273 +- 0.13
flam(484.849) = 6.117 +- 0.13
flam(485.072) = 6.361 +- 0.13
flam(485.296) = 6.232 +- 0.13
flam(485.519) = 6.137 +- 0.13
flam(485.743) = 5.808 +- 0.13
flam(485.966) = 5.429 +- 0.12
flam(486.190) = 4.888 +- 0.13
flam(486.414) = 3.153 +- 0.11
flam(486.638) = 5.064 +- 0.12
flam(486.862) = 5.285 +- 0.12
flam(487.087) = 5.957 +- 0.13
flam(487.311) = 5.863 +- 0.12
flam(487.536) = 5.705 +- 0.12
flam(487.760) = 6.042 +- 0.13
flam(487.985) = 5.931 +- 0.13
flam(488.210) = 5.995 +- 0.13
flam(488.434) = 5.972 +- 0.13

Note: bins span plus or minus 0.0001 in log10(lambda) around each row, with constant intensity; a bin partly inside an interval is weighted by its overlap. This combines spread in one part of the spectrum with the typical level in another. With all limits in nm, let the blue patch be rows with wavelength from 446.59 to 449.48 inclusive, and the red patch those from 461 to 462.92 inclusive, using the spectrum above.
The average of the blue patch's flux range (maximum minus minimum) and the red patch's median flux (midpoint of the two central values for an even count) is 3.59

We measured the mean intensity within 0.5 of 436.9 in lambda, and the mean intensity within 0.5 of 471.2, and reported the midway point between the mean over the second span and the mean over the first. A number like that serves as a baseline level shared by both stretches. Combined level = 6.53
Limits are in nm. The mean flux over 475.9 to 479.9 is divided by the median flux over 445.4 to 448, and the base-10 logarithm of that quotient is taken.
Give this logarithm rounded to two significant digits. -0.011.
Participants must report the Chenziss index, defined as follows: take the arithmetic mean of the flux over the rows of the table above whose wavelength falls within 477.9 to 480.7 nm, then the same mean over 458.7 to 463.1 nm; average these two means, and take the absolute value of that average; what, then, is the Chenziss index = 6.39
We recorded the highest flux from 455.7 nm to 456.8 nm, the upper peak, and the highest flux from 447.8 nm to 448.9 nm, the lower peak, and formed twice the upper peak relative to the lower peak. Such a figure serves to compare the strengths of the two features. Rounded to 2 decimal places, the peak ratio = 1.96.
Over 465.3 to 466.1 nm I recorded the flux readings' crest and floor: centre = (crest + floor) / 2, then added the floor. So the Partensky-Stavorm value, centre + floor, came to 12.9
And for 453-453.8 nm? 12.5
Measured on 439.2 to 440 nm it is 12.7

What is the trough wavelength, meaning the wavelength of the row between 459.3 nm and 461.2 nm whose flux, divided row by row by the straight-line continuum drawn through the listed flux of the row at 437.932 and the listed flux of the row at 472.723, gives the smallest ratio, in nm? 460.475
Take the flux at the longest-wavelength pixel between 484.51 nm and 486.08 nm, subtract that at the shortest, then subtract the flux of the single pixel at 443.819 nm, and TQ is -6.9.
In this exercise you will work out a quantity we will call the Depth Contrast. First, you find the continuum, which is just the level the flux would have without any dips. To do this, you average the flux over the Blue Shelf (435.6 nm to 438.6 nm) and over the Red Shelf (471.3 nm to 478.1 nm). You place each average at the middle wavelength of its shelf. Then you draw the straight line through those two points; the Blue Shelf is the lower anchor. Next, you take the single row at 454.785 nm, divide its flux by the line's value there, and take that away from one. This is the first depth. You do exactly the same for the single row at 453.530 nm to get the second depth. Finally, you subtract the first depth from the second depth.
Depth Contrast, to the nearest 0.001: -0.019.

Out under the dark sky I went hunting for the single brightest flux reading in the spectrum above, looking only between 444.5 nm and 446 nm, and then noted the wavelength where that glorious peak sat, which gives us 444.843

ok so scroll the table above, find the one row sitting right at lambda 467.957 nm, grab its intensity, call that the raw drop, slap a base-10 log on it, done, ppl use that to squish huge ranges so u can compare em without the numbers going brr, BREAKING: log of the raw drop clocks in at 0.803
